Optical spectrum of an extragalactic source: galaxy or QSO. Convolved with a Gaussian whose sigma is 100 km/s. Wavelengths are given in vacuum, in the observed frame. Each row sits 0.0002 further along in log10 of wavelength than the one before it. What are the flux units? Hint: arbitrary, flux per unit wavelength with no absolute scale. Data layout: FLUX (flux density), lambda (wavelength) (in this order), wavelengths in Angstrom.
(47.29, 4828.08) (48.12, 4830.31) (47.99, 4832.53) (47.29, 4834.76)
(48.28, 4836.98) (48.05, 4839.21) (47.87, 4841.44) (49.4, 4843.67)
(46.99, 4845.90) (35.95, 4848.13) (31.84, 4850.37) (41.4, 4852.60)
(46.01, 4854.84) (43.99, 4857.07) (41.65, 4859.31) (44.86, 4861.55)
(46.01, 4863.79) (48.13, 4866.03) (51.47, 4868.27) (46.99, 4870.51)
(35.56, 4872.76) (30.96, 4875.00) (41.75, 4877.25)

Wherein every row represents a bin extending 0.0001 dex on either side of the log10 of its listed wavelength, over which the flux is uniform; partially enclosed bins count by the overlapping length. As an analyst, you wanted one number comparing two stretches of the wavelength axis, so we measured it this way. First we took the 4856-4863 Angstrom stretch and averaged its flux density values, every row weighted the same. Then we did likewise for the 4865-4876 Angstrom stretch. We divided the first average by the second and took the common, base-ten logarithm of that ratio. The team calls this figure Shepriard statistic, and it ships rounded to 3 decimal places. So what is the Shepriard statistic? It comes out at 0.009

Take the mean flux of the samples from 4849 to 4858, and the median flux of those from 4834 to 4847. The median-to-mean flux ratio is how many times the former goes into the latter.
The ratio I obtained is 1.18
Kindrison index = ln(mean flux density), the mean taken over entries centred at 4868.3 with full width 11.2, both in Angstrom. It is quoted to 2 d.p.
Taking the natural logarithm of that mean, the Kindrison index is 3.82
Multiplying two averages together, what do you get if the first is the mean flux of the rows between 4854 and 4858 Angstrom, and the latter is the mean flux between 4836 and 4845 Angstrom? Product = 2178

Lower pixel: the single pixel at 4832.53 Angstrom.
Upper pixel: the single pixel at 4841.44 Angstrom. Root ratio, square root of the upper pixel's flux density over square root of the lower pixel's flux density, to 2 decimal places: 1.00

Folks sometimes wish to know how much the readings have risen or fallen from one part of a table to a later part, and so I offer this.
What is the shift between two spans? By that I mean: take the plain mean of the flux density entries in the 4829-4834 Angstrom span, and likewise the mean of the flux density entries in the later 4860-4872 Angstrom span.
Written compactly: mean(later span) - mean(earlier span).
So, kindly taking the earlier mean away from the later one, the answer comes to -1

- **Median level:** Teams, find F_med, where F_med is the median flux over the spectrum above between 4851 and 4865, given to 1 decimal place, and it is 44.4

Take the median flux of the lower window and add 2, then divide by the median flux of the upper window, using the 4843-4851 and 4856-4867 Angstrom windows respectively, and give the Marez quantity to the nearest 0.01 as 0.97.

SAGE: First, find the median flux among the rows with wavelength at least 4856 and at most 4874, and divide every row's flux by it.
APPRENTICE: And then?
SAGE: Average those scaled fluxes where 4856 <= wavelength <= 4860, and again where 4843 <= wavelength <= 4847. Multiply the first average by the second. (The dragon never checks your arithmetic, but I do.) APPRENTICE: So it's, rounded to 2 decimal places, 1.00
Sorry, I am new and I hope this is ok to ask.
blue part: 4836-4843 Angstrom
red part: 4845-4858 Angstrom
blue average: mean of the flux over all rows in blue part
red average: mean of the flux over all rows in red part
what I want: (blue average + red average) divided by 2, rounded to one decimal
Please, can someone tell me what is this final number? 44.5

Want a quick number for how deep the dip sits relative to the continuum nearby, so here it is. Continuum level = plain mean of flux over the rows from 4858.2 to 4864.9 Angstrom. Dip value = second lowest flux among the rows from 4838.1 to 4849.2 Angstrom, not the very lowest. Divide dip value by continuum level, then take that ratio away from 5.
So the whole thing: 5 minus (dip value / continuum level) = 3.94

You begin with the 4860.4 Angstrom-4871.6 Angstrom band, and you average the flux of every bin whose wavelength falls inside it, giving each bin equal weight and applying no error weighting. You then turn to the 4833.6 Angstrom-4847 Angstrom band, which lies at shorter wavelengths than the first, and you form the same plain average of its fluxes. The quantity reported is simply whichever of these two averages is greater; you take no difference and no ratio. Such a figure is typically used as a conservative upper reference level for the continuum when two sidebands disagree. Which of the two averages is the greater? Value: 48.0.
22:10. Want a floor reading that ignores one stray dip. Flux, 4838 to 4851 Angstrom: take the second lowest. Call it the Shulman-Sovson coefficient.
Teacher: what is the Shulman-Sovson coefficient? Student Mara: 35.95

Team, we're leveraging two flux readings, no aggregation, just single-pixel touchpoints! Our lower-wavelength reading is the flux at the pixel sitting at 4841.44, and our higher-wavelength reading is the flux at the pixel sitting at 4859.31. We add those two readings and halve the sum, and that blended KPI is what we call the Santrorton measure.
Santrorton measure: 44.8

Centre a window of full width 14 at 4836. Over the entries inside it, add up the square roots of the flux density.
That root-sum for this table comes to 42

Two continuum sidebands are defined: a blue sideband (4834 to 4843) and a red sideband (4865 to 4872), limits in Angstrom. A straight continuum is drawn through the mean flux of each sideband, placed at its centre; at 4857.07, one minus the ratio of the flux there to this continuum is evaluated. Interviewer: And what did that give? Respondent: 0.09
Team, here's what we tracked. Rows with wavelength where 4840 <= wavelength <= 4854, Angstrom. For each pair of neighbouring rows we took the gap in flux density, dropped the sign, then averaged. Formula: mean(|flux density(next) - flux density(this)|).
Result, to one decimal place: 5.7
